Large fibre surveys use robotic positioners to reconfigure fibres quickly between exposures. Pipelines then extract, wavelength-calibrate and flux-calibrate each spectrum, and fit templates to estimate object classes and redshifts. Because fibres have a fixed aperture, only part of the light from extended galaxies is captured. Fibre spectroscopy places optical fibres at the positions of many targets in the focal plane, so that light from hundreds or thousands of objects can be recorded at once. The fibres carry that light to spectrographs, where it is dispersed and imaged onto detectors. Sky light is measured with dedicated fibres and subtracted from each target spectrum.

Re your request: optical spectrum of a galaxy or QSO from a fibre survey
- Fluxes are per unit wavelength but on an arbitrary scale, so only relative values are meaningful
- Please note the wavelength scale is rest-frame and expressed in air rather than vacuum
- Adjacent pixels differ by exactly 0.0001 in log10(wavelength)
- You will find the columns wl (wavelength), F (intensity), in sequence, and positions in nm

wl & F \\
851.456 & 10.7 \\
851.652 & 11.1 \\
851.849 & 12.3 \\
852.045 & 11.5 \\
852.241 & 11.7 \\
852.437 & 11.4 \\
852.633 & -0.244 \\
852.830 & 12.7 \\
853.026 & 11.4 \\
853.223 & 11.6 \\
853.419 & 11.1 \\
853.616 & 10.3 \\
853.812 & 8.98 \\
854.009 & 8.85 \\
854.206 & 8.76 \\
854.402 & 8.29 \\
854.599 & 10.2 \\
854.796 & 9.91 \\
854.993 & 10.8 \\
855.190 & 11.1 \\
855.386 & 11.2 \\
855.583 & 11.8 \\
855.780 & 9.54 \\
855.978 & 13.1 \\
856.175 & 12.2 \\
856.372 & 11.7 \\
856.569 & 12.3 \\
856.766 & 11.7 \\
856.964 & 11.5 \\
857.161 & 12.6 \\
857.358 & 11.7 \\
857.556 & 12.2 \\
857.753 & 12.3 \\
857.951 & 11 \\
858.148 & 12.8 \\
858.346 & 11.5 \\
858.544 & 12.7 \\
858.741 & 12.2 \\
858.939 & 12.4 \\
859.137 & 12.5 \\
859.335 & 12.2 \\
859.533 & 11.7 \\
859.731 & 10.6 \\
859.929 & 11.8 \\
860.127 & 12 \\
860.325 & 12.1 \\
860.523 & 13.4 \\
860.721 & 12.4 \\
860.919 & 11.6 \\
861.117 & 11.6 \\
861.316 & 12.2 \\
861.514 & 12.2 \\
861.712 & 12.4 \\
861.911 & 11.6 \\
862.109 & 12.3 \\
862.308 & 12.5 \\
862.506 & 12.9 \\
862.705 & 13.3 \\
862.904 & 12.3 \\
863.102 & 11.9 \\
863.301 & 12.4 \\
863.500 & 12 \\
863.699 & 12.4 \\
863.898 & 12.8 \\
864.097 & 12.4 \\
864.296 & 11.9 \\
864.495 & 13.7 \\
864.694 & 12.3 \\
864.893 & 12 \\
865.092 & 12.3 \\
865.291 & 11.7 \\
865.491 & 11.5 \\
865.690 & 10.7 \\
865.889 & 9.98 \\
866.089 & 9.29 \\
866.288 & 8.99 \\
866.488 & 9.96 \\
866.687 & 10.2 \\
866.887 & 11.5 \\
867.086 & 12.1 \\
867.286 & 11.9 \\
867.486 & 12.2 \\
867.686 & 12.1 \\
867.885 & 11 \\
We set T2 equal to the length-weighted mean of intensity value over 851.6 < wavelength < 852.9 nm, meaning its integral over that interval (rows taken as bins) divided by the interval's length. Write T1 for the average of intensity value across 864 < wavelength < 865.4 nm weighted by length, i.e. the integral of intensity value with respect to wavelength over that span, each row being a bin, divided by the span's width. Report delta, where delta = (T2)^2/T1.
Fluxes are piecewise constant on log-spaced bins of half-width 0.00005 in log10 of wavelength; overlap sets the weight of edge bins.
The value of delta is 8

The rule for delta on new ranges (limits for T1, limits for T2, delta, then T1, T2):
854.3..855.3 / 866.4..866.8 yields 10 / 10.1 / 10.1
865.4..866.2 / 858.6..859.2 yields 15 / 10.3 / 12.4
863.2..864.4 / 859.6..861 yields 12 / 12.3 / 12.0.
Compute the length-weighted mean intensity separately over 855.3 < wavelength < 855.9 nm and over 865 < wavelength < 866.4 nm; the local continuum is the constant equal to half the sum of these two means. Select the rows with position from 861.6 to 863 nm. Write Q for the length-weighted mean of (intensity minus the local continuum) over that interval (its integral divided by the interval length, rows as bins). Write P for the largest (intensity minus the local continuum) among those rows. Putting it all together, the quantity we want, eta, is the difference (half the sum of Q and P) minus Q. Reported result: 0.42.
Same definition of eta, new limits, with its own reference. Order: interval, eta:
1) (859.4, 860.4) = 0.23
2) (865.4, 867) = 0.61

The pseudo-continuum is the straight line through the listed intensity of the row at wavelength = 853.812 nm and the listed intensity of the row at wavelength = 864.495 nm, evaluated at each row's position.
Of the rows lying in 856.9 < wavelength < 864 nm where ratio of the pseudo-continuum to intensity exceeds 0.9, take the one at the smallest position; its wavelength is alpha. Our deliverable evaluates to 856.964 nm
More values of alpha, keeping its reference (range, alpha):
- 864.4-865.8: 864.495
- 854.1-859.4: 854.206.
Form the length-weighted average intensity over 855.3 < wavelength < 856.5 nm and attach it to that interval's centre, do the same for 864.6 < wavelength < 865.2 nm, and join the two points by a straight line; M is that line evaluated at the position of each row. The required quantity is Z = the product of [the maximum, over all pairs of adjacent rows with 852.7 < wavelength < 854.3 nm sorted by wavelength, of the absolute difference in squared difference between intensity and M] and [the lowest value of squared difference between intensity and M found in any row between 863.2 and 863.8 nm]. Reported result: 0.06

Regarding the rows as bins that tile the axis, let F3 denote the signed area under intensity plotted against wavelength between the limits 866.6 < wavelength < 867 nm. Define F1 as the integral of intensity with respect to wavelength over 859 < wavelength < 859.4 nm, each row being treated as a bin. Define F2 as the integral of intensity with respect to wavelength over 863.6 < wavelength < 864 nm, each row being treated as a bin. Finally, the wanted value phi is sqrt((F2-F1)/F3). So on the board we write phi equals 0.15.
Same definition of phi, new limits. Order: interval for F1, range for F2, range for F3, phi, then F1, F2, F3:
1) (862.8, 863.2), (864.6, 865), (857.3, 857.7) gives 0.05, 4.85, 4.9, 4.8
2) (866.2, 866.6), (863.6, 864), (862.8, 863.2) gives 0.50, 3.81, 5.0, 4.9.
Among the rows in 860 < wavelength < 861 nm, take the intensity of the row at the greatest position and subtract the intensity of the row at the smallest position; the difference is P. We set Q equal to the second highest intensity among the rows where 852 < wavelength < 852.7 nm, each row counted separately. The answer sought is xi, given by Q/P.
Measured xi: -29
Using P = -0.4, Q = 11.5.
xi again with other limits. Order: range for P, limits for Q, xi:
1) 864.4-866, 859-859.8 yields -3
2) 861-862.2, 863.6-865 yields 18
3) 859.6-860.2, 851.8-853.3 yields 9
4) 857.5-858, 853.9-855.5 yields -9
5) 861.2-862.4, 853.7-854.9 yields 33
